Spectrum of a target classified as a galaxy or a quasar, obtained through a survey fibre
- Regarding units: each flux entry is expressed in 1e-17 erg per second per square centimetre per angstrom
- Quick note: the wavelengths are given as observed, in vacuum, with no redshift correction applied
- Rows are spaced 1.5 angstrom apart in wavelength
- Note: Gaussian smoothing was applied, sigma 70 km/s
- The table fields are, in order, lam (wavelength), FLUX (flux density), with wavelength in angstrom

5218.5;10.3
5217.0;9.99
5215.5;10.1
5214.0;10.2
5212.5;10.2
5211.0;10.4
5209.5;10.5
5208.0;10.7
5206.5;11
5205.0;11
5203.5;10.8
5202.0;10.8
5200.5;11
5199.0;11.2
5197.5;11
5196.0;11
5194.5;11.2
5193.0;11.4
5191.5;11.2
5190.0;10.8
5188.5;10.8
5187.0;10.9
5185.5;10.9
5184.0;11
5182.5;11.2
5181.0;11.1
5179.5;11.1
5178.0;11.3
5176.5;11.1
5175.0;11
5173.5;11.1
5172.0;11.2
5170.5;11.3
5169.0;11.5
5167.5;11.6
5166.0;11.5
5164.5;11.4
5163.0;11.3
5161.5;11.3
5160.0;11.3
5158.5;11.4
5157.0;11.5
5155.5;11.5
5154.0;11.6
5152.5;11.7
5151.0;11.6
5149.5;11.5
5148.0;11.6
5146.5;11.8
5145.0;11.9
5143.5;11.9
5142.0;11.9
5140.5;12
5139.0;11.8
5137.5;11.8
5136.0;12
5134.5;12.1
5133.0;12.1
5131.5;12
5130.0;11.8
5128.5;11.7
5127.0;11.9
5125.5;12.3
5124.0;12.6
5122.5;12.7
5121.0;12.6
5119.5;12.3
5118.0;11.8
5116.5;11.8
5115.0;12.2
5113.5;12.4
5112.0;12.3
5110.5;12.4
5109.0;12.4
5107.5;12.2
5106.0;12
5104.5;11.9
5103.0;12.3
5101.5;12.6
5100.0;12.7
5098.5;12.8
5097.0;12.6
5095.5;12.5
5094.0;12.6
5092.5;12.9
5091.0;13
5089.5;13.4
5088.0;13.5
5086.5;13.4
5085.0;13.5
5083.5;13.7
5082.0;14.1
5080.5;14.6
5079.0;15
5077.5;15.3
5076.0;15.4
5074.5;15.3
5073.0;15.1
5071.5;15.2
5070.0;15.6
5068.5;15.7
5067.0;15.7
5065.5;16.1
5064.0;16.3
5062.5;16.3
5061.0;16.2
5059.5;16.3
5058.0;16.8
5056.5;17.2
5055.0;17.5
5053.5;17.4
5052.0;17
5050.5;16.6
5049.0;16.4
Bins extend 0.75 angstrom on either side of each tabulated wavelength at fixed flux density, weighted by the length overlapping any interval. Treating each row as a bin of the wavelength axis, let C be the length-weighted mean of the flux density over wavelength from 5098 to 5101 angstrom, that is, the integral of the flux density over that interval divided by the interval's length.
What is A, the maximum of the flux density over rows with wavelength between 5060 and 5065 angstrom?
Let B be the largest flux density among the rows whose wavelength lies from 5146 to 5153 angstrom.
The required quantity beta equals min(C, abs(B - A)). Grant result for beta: 4.5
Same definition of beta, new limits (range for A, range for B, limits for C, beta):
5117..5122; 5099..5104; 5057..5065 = 0.1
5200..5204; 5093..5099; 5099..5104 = 1.8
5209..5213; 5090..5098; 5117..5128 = 2.5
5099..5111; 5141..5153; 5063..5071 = 0.8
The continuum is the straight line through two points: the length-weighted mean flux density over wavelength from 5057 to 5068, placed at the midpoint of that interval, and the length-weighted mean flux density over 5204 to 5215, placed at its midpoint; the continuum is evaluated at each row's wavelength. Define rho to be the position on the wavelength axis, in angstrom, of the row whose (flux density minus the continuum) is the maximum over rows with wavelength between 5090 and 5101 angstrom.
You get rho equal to 5098.5 angstrom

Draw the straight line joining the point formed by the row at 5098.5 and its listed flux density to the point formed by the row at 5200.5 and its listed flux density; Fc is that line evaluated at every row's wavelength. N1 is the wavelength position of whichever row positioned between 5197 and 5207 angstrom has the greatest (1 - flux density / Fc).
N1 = 5202.0 angstrom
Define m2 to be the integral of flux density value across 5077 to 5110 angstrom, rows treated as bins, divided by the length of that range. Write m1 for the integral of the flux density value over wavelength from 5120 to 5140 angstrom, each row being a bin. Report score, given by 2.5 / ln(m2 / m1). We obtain -0.86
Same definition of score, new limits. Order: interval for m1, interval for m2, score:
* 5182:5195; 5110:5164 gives -1.00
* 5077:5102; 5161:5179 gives -0.74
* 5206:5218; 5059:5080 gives -1.21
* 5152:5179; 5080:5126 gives -0.79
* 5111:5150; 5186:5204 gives -0.67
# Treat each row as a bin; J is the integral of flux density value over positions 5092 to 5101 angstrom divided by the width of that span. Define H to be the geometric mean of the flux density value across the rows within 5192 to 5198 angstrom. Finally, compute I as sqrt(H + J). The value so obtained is 4.9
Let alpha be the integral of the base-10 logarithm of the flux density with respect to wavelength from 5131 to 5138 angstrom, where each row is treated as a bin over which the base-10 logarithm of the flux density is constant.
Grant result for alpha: 7.6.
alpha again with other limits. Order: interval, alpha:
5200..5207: 7.3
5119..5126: 7.7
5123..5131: 8.7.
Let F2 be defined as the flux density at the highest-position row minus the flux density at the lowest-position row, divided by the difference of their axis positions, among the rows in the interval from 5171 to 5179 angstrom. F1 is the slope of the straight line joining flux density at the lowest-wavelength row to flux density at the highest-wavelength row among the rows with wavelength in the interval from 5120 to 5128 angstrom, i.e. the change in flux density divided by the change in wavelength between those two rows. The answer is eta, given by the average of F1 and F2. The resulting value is -0.050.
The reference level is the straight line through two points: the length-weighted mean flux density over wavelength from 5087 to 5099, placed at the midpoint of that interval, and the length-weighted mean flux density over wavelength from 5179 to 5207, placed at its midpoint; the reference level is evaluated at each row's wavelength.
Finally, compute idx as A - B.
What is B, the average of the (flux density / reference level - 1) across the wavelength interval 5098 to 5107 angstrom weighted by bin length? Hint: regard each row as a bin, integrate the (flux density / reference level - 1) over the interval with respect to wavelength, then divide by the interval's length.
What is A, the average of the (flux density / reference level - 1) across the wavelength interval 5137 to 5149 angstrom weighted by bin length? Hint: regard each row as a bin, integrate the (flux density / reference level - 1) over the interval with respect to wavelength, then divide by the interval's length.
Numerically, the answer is 0.018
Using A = -0.01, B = -0.030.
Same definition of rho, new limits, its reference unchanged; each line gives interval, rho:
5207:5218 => 5208.0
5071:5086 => 5076.0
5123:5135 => 5124.0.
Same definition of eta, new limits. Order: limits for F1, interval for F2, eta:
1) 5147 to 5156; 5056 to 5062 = -0.118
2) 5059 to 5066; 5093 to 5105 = -0.050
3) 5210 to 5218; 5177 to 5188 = -0.056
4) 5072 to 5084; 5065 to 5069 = -0.133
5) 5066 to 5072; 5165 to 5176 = -0.083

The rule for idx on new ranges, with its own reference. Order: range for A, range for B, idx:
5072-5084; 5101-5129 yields 0.145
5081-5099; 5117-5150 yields 0.028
